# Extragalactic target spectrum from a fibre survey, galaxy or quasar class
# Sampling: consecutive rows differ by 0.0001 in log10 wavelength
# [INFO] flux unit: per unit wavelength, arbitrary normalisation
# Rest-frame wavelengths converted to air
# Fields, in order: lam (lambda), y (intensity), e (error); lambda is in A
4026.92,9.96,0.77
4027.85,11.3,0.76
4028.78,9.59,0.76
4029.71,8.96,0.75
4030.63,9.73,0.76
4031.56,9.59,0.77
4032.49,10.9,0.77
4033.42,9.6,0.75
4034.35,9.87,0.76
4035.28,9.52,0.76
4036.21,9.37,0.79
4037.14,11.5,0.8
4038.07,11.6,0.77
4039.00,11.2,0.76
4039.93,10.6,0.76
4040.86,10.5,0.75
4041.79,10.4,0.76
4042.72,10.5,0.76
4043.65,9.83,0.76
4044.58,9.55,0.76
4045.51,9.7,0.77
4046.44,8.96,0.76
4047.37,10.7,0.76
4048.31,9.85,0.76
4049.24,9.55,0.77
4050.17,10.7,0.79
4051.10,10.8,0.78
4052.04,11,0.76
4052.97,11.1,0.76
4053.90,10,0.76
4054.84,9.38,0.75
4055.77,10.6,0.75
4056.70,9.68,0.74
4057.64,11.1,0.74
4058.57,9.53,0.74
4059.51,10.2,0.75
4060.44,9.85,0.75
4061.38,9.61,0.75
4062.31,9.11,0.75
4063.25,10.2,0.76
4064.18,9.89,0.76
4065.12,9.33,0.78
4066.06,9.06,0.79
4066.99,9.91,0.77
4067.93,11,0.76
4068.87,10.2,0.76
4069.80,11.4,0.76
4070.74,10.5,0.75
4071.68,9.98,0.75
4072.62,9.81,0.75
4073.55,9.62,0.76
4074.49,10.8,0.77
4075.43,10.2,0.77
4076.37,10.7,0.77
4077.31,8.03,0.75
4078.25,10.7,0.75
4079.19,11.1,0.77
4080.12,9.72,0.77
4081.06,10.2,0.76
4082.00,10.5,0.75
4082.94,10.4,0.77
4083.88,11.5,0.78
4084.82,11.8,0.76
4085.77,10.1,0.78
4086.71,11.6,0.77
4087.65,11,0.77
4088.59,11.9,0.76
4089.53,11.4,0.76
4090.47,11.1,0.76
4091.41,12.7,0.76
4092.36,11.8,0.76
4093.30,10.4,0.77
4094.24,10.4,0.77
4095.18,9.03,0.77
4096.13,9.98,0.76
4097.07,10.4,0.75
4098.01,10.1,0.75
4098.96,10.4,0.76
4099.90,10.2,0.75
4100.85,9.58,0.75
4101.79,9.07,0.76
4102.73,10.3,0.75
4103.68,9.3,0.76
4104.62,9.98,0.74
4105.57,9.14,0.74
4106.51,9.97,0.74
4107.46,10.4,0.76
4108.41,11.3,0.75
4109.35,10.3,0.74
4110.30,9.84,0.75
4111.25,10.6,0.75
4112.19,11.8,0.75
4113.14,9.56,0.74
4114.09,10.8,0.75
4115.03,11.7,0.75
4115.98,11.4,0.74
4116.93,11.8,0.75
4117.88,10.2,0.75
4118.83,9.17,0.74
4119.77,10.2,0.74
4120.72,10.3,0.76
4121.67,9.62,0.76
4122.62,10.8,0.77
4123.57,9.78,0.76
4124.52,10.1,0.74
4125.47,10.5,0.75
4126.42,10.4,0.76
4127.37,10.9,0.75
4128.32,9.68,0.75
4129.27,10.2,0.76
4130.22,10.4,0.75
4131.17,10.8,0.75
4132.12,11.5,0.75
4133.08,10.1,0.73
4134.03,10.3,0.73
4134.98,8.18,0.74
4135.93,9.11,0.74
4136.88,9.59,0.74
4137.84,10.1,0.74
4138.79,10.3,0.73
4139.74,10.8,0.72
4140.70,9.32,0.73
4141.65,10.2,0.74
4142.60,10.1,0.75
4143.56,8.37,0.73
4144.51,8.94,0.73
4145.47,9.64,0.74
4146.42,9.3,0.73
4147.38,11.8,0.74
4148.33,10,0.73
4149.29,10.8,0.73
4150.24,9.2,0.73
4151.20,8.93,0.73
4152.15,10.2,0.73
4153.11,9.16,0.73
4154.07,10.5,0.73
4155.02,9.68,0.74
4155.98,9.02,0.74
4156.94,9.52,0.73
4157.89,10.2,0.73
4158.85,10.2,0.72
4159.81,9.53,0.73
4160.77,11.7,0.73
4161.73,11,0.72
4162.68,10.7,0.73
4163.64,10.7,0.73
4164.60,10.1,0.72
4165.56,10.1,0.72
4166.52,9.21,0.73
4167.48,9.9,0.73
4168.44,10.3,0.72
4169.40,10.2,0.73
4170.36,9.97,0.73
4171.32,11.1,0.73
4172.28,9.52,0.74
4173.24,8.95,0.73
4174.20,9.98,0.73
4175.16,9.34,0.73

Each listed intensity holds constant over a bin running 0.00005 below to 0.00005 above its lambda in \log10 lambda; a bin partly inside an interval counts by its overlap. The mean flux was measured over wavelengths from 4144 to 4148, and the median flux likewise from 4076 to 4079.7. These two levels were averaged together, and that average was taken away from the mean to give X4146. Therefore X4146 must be -0.39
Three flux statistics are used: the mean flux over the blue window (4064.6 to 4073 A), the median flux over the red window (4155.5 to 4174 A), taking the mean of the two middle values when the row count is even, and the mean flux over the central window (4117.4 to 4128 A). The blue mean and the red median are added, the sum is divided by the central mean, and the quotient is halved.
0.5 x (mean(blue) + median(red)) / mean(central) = 0.99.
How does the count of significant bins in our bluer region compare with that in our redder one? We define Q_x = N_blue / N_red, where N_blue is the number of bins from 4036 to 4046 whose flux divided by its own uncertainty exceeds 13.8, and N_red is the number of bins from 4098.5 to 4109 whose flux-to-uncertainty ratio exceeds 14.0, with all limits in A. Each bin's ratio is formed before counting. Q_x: 6.0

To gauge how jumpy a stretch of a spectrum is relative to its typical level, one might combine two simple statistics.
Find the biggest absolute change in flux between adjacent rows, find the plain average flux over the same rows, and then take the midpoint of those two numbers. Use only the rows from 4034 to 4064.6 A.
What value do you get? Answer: 6.16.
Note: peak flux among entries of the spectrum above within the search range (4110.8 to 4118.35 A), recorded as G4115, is 11.8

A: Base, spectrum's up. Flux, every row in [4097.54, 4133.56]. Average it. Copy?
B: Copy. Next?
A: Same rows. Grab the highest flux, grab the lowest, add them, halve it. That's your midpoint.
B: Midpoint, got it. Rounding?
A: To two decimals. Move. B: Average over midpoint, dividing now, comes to 0.99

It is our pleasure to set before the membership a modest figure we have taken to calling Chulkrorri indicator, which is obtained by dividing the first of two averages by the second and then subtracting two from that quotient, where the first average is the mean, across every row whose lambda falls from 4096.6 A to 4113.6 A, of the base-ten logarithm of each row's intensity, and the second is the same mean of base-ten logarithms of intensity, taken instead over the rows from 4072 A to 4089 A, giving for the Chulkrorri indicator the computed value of -1.016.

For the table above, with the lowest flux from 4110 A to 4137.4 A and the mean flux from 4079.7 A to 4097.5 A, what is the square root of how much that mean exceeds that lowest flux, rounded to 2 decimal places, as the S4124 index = 1.63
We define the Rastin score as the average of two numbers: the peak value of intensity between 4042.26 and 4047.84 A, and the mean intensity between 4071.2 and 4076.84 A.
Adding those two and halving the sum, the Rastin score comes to 10.4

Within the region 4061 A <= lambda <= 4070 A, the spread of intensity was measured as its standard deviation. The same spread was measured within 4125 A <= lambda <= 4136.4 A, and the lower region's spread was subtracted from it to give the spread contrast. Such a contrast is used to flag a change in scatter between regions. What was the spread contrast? 0.10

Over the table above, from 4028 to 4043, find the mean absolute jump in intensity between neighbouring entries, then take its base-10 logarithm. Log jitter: -0.25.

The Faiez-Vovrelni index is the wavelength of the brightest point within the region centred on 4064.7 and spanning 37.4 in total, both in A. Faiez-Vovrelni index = 4069.80 A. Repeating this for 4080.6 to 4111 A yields 4091.41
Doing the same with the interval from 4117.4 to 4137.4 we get 4132.12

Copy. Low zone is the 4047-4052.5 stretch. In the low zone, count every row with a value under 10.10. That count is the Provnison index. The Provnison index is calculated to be 2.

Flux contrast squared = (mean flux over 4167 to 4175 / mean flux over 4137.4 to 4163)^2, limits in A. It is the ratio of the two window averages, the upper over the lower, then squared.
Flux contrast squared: 1.00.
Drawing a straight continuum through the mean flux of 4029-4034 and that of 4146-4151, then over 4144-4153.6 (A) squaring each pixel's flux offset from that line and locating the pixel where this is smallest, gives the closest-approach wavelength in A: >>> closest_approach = 4152.15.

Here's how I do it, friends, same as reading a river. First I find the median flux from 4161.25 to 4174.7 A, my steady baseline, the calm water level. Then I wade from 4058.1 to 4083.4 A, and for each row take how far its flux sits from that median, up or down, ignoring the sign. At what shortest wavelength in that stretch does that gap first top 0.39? 4058.57 A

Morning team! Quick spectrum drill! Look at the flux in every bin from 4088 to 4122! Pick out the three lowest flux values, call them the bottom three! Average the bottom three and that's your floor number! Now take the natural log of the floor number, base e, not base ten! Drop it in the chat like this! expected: 2.21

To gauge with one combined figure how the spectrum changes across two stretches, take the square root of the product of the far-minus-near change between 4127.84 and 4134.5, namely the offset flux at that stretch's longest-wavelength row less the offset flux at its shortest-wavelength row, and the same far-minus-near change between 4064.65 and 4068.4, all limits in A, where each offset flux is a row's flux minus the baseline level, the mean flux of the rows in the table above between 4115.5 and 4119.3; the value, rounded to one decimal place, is 1.0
